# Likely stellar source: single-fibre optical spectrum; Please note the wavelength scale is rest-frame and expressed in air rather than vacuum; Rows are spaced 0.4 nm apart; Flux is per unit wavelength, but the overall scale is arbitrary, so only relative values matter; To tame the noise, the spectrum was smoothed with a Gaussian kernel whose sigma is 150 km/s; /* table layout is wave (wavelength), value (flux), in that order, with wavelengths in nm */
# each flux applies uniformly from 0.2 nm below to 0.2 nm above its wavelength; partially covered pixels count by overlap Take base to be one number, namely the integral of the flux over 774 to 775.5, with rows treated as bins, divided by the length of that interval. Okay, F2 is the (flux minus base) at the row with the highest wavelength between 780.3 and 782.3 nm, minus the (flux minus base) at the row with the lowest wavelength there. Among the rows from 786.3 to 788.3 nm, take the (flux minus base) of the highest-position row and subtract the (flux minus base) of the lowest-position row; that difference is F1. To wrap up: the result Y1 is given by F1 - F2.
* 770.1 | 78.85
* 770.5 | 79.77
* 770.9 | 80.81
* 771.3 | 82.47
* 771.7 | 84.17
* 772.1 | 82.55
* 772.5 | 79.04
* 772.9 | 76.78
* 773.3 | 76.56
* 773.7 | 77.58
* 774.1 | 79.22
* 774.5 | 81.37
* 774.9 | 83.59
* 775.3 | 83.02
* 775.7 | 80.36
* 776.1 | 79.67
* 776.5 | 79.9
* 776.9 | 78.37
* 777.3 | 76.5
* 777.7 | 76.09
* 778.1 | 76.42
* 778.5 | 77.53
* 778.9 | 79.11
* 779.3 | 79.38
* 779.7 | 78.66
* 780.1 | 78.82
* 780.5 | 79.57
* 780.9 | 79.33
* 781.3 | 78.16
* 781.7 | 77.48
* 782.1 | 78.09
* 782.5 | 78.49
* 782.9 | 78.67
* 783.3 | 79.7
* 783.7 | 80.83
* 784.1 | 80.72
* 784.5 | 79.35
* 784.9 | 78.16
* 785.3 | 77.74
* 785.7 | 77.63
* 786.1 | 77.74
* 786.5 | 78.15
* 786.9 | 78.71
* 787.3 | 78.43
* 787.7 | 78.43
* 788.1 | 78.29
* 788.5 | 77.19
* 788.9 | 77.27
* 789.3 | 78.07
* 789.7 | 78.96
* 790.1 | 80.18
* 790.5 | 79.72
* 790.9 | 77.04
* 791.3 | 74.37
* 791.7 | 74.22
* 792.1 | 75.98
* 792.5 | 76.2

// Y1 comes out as 1.6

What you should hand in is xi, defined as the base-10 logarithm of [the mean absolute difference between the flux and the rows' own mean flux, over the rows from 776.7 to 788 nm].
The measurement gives -0.08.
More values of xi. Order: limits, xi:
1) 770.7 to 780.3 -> 0.28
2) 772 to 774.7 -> 0.24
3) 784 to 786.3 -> -0.01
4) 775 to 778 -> 0.26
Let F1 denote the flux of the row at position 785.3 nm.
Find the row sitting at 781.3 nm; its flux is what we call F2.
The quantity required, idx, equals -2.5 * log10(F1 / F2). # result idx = 0.01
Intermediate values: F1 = 77.74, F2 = 78.16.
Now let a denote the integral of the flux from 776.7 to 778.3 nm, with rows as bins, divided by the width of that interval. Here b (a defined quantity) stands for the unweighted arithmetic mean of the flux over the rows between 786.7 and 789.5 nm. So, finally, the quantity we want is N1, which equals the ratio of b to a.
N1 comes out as 1.02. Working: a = 76.8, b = 78.1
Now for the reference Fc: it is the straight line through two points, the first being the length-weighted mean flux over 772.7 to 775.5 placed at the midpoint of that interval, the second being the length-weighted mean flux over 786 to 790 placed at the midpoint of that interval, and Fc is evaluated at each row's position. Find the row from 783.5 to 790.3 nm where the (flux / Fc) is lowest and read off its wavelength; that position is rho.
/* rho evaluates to 788.5 nm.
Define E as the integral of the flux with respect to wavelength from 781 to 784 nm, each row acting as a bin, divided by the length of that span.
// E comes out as 78.9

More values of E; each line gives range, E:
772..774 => 78.3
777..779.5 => 77.5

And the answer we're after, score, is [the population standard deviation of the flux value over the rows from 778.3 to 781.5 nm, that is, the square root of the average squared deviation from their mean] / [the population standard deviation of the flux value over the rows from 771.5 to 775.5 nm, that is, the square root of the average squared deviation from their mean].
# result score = 0.23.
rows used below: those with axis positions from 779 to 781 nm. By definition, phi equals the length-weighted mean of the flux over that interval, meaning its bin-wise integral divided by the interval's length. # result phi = 79.1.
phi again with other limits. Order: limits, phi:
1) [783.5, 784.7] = 80.3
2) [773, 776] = 80.1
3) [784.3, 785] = 78.8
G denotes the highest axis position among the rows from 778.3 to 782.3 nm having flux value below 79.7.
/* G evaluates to 782.1 nm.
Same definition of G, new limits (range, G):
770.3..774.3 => 774.1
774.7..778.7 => 778.5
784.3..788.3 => 788.1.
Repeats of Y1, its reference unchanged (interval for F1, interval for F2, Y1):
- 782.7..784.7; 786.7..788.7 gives 2.2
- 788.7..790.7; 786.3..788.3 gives 2.3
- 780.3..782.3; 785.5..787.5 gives -2.3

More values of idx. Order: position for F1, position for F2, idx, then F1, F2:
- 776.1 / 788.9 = -0.03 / 79.67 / 77.27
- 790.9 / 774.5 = 0.06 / 77.04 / 81.37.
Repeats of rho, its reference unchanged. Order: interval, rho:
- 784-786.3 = 785.7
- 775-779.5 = 777.7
